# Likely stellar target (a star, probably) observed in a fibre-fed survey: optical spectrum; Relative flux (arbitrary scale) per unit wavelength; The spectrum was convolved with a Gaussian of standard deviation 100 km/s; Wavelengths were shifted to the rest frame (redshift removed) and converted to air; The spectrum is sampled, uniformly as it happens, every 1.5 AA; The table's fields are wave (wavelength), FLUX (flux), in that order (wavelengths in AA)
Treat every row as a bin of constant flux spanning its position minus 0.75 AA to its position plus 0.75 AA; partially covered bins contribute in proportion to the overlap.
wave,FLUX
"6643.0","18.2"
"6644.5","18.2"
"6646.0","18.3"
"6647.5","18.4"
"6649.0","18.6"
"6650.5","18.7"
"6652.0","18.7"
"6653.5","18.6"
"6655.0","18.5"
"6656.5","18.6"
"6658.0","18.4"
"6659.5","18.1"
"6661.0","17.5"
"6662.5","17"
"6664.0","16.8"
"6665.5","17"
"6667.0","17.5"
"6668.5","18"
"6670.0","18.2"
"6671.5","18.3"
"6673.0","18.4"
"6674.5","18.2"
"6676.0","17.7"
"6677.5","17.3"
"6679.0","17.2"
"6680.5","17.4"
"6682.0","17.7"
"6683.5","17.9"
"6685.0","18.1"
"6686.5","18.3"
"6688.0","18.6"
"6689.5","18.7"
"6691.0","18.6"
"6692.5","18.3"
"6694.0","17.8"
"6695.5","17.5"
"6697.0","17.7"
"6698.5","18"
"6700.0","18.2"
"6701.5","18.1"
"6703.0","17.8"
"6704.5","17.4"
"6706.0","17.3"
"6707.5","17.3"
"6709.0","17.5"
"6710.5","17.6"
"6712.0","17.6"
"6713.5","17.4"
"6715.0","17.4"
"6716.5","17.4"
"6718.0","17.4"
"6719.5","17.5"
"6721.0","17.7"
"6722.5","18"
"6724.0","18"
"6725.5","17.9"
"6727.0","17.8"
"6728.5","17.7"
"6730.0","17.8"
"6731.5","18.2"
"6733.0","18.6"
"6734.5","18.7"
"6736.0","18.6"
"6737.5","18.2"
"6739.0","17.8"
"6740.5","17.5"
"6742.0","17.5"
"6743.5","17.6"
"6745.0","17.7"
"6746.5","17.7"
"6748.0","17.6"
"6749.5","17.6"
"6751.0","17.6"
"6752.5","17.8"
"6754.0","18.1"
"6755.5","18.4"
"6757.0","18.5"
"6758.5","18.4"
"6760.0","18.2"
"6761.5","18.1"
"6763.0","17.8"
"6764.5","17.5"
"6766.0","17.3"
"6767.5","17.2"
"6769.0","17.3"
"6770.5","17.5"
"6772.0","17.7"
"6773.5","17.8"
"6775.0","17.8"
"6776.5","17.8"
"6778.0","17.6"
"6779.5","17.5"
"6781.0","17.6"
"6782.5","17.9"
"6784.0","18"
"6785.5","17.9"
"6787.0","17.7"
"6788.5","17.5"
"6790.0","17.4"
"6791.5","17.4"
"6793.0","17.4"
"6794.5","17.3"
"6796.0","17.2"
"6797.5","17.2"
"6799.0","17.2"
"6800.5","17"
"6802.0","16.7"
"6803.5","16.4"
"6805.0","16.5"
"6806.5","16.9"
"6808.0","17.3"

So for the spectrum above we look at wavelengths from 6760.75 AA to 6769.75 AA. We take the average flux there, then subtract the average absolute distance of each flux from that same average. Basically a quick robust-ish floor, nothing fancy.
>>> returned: 17.3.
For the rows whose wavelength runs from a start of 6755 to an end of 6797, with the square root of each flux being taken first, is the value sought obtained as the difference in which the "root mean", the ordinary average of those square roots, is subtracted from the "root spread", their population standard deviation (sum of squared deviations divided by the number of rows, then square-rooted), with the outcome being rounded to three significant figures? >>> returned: -4.16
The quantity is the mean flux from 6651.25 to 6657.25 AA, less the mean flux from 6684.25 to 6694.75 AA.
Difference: 0.3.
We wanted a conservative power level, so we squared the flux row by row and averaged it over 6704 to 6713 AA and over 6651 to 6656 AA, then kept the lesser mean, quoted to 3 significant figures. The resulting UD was 305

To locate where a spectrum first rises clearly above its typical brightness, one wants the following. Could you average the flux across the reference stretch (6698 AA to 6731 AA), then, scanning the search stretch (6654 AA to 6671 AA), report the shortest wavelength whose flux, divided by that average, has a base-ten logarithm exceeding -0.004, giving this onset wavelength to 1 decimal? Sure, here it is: 6655.0 AA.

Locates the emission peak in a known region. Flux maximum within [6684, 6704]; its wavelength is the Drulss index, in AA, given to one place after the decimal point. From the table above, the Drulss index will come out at 6689.5 AA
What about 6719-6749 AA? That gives 6734.5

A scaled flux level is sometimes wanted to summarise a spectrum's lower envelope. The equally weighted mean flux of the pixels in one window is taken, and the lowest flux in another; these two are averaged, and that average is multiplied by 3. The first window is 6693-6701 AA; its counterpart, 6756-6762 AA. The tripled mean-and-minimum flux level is 53.9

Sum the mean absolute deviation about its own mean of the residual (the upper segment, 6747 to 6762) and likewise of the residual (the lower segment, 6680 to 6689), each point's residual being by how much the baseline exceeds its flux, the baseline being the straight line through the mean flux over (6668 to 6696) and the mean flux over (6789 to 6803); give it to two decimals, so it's 0.68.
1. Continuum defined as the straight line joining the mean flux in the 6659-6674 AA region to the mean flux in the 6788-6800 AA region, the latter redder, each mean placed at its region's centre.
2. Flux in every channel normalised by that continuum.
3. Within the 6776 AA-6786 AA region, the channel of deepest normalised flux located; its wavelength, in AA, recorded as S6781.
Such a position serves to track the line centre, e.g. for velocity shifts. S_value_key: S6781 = 6779.5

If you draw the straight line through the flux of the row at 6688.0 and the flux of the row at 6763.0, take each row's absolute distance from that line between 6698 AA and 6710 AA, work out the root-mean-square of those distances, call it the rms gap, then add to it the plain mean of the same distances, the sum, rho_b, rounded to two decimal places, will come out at 1.53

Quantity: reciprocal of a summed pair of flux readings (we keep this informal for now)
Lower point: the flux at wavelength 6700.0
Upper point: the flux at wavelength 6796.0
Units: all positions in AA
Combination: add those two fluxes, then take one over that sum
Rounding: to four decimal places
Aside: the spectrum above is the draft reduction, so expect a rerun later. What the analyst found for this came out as 0.0282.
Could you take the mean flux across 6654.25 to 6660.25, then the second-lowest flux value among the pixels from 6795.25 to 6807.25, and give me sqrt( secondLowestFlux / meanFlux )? 0.95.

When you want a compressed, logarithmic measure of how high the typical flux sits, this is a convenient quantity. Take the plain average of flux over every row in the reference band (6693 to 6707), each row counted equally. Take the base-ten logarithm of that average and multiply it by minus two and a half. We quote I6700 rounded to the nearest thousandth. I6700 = -3.123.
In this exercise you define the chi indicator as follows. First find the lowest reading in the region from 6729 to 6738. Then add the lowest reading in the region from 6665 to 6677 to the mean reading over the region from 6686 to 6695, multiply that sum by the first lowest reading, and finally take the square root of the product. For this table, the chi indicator 25.1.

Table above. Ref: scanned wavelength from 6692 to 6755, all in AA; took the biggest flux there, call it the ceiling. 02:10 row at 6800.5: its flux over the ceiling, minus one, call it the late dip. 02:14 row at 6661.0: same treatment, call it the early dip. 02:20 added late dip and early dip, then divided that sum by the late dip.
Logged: 1.71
